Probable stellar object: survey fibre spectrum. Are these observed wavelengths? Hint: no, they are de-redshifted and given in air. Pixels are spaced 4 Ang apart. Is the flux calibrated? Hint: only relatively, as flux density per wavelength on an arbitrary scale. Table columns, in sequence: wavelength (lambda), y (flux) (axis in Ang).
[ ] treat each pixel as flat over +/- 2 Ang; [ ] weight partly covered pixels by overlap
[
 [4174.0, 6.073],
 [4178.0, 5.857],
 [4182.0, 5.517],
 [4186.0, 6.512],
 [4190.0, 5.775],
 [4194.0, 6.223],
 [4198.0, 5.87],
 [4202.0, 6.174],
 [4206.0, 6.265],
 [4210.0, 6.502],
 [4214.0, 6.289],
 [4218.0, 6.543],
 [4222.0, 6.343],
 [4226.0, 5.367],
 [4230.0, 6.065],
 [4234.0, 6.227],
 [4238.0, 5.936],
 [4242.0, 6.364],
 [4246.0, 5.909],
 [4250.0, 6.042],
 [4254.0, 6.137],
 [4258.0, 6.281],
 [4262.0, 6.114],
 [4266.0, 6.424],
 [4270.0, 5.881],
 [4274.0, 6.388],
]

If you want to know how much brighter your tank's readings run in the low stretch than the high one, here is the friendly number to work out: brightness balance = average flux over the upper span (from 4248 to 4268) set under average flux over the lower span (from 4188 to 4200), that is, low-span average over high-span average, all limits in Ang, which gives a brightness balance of 0.96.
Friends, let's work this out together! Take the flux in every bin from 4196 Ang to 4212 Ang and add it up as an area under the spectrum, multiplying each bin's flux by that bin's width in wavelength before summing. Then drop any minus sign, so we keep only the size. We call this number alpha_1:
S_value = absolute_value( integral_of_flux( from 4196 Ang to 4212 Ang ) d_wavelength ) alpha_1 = 99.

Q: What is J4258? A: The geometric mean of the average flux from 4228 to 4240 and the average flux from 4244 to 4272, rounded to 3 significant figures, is 6.09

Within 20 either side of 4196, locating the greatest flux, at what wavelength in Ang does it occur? 4186.0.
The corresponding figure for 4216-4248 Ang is 4218.0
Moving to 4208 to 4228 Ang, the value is 4218.0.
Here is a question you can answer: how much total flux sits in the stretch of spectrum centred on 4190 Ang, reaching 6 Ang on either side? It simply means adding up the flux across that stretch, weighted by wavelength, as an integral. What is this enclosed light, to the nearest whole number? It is 74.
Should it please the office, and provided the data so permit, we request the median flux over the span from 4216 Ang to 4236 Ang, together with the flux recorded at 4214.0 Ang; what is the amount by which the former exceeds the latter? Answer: -0.1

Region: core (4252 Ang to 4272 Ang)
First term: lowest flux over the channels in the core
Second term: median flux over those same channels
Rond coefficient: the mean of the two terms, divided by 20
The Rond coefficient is 0.300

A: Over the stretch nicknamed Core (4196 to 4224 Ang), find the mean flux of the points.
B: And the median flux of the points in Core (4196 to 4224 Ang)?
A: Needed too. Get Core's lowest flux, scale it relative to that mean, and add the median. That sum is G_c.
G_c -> 7.22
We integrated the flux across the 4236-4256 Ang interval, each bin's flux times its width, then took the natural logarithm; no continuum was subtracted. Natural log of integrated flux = 4.80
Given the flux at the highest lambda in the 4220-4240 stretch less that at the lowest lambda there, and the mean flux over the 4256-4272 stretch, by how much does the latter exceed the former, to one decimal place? 6.6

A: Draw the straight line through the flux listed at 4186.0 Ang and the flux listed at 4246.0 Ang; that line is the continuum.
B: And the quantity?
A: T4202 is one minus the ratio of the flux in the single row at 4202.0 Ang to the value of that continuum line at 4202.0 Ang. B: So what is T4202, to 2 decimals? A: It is 0.03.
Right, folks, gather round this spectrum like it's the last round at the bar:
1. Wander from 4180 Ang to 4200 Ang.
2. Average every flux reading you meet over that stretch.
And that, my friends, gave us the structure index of 5.98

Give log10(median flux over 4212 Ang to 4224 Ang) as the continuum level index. 0.802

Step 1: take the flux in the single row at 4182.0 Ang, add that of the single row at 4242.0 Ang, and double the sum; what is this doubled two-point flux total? 23.8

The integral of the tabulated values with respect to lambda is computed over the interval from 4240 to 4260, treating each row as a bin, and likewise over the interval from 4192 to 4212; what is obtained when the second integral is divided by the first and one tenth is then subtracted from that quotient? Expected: 0.910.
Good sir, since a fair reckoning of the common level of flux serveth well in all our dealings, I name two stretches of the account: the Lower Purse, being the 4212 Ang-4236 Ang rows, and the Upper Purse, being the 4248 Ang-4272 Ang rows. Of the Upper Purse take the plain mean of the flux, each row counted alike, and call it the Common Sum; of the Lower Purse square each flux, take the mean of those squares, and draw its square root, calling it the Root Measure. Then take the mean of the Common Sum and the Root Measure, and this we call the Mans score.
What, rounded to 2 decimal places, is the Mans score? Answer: 6.15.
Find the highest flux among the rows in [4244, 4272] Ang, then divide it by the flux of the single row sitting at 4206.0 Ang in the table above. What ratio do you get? 1.03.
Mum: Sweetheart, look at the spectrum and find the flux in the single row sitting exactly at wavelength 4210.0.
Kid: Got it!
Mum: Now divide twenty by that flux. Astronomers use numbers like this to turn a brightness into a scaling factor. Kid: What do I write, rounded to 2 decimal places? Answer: 3.08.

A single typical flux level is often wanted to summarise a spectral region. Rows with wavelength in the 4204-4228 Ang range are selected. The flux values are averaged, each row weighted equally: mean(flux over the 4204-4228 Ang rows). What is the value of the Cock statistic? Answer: 6.22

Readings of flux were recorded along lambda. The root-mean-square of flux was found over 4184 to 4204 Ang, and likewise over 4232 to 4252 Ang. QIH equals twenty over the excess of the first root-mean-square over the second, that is 1087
